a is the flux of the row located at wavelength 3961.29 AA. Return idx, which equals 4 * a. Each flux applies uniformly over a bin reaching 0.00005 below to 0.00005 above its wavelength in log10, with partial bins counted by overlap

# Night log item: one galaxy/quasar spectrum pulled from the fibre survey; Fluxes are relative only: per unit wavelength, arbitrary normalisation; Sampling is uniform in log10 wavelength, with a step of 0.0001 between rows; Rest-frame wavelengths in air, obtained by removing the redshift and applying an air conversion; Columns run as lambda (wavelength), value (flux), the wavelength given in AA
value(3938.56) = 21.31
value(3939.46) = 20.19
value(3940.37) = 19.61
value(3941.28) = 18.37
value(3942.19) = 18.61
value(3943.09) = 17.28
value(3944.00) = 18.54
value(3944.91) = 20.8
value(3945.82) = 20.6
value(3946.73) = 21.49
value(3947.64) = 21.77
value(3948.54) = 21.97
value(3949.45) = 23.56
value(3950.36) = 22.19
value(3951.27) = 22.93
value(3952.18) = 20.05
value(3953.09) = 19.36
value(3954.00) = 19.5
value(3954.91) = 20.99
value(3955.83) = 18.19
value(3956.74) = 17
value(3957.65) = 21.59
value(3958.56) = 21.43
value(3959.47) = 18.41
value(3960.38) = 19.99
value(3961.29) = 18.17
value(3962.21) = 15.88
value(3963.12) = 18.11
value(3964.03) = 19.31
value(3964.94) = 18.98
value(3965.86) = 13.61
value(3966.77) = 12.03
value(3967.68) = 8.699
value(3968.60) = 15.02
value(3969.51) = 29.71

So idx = 73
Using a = 18.17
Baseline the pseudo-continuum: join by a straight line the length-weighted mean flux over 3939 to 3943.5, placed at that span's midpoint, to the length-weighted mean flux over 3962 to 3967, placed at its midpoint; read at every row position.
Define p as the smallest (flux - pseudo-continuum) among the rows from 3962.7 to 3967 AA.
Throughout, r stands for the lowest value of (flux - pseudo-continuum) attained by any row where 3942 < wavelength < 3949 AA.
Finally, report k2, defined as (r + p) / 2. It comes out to -2.8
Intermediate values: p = -4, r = -1.4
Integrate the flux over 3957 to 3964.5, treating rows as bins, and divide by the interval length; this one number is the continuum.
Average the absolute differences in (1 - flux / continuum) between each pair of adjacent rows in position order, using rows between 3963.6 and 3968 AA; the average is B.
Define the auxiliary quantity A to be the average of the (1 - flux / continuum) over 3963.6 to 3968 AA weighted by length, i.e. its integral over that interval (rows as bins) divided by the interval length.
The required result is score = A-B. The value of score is 0.09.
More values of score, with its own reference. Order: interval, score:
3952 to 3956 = -0.10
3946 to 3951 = -0.21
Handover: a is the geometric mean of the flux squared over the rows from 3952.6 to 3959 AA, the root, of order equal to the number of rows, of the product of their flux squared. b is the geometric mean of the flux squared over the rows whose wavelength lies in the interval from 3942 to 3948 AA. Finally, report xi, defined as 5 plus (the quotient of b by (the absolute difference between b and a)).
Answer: 72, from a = 386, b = 392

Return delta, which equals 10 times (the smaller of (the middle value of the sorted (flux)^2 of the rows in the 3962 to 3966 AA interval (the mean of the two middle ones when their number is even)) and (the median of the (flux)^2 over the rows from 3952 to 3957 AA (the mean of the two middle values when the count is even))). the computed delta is 3280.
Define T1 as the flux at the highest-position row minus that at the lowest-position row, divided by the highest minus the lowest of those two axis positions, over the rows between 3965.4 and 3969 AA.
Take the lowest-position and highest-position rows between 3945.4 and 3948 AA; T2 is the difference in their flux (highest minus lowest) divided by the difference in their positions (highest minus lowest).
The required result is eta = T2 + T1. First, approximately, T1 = 0.5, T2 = 0.6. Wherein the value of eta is 1.2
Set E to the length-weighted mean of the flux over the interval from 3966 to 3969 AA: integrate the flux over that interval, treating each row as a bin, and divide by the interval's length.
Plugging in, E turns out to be 12.0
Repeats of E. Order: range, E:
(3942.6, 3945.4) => 18.9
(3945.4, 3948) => 21.3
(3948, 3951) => 22.6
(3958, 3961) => 19.9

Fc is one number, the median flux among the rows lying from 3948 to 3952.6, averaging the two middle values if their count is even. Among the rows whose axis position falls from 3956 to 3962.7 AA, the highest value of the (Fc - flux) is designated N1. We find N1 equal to 6.3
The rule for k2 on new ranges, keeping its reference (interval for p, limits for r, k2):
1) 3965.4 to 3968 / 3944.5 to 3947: -2.7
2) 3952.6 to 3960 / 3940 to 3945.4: -0.9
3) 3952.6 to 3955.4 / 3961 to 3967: -1.3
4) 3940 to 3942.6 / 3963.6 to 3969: -4.0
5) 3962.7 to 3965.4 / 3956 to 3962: 0.6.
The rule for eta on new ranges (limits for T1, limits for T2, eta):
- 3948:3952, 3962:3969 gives 0.2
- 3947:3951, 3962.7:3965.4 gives 0.6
